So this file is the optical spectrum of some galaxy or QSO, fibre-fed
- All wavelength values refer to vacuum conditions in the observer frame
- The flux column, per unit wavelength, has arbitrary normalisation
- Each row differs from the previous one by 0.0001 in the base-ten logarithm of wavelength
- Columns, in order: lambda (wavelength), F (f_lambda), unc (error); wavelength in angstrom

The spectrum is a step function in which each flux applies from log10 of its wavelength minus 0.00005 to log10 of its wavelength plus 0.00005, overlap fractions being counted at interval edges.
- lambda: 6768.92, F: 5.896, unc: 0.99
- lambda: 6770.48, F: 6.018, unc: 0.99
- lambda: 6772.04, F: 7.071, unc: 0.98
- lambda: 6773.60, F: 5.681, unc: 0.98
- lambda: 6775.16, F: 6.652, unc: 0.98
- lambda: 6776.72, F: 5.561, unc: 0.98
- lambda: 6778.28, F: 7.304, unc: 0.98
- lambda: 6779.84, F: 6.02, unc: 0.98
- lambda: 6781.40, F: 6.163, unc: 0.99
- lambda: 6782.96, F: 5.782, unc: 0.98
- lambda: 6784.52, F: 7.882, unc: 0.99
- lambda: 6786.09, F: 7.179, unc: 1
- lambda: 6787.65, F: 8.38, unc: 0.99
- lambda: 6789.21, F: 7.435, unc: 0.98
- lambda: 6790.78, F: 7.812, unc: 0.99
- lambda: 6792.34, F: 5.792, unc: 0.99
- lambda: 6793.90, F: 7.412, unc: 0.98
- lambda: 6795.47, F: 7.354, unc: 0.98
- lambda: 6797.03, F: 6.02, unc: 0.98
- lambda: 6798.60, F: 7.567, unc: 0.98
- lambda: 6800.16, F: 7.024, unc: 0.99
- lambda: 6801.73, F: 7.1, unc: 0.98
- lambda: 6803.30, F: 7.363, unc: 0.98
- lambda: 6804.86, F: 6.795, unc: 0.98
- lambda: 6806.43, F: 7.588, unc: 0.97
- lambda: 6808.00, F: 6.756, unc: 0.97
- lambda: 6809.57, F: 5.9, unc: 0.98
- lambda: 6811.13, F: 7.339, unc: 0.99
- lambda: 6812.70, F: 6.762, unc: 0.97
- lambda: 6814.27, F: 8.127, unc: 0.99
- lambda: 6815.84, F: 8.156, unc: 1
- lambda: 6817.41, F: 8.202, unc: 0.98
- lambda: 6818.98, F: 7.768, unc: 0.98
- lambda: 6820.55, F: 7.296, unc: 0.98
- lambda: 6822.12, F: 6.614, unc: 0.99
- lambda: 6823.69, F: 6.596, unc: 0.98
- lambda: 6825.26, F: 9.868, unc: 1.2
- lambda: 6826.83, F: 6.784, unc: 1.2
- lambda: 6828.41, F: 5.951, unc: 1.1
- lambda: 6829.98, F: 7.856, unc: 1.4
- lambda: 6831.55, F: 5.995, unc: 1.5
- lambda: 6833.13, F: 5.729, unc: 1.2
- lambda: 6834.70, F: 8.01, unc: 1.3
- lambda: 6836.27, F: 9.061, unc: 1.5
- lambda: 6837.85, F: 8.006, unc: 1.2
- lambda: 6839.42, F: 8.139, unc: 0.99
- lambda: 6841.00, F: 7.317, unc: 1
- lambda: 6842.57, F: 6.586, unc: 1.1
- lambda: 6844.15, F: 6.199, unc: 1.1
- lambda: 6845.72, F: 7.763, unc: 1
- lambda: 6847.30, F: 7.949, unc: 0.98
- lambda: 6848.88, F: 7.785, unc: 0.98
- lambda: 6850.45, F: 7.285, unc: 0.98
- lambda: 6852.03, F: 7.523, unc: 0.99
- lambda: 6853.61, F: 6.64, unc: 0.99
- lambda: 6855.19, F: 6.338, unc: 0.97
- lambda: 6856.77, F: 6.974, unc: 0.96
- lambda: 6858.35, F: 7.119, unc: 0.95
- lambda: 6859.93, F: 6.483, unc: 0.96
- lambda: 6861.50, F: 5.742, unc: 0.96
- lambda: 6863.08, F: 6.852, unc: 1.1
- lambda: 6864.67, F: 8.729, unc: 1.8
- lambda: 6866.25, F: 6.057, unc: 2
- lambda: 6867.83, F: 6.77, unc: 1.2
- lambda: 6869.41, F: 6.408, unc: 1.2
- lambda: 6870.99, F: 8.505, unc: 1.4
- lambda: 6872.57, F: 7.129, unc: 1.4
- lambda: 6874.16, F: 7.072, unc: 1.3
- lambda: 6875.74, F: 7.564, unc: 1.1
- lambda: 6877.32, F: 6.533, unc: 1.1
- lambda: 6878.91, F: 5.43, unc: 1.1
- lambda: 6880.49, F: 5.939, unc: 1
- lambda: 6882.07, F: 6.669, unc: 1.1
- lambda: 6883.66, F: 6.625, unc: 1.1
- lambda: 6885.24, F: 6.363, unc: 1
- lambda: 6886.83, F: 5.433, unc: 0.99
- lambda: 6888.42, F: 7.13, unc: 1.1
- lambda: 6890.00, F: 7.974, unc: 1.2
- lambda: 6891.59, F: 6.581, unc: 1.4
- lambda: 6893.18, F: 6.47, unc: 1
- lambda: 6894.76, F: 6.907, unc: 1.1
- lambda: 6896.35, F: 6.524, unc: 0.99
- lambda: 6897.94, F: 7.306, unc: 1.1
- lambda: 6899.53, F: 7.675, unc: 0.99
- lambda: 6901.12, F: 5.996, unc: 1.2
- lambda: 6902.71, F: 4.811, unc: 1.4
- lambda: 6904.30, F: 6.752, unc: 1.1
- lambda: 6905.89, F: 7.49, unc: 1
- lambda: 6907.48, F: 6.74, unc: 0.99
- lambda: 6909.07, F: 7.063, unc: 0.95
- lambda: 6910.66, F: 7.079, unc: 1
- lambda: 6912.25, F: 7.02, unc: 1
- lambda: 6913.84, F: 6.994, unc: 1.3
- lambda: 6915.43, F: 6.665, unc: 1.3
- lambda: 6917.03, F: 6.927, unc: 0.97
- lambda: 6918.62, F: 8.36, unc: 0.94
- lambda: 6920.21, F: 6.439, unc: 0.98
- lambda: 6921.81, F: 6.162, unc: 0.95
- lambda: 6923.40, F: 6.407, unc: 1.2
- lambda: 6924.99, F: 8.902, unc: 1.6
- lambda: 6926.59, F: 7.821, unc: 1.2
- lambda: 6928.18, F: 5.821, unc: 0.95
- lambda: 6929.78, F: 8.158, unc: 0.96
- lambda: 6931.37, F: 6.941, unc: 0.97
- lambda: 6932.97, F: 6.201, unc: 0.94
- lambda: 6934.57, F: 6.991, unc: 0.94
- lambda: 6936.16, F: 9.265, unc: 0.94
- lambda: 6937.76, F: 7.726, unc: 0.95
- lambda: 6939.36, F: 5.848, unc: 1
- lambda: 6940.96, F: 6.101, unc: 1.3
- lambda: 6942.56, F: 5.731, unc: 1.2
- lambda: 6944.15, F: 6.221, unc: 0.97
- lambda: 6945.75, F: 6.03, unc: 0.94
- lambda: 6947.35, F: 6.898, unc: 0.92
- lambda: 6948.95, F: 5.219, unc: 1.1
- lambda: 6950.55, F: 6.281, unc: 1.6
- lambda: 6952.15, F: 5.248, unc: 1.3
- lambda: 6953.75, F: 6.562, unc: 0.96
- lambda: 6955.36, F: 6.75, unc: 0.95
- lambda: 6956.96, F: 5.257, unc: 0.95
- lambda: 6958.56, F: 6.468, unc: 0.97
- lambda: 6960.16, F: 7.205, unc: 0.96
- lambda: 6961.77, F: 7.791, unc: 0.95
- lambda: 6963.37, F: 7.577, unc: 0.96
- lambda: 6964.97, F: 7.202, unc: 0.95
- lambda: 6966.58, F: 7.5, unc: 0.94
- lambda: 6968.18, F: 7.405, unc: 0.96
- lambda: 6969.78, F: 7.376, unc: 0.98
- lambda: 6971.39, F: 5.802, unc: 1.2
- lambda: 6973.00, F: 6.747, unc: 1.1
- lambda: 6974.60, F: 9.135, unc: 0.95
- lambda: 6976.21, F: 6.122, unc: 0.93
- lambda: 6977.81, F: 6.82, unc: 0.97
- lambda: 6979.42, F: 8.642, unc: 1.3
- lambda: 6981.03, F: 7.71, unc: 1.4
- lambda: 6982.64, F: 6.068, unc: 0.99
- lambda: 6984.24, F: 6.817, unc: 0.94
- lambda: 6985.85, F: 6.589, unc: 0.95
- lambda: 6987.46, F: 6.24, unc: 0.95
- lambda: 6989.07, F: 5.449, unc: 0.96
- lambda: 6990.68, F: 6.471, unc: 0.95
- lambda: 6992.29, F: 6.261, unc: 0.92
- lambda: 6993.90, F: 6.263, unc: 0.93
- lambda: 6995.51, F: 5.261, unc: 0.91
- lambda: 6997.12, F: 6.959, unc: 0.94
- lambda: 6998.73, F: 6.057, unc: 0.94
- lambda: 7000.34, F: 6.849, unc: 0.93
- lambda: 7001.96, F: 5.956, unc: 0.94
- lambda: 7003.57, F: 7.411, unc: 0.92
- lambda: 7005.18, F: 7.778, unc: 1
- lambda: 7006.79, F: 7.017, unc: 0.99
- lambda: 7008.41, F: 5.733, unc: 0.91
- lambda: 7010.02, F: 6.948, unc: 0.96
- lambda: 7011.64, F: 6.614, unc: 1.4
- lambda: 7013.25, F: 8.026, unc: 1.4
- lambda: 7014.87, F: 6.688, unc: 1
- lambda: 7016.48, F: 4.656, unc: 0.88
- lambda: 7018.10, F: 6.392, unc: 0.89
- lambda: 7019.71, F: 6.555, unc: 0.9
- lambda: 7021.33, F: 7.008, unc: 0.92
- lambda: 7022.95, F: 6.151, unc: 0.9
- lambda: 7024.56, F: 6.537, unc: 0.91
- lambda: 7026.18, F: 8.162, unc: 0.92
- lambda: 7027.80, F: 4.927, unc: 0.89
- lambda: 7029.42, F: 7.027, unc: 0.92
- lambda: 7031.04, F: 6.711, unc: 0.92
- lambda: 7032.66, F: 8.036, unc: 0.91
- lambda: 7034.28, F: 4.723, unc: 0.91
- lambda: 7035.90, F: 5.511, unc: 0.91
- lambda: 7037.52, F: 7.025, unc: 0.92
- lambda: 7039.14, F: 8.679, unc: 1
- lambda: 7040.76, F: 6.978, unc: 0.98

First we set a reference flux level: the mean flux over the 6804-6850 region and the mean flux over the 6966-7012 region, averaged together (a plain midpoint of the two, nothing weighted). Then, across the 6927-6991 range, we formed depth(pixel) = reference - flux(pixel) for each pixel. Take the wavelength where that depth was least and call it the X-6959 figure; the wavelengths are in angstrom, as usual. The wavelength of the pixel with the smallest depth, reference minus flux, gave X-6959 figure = 6936.16 angstrom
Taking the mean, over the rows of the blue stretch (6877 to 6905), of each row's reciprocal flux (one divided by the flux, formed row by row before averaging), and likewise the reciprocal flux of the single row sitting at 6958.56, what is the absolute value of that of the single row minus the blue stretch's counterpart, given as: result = 0.001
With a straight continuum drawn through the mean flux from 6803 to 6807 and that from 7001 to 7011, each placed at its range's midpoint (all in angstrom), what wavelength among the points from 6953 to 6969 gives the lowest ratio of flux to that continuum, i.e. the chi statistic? 6956.96 angstrom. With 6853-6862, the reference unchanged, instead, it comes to 6861.50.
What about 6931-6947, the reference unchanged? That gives 6942.56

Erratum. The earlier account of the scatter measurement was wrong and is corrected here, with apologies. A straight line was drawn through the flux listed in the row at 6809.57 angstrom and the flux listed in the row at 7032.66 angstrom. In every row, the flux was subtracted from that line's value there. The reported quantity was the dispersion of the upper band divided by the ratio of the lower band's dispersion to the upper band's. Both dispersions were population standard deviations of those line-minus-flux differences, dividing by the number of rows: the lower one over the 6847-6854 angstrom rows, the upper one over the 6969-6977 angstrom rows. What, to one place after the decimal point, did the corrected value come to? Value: 2.9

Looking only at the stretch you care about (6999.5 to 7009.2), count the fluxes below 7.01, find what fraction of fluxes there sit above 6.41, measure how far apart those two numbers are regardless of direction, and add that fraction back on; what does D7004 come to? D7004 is 3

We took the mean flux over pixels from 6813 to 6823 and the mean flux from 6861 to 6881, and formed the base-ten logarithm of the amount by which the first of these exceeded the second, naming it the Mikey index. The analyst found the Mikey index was -0.1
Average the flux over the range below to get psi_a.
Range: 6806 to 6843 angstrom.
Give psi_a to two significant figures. 7.4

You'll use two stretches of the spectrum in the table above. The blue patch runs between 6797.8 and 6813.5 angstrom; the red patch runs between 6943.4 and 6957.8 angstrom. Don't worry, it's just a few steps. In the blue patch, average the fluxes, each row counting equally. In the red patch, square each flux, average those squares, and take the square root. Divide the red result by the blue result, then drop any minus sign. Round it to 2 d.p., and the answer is 0.87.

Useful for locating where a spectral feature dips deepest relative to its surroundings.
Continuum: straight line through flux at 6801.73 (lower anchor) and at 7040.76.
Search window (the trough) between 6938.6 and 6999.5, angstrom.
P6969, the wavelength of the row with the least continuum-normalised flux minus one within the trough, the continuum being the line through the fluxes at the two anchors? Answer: 6948.95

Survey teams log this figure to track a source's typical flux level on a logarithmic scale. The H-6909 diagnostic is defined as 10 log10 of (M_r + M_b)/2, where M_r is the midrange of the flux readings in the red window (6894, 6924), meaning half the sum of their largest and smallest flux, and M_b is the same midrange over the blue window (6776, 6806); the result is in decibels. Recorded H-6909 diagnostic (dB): 8.31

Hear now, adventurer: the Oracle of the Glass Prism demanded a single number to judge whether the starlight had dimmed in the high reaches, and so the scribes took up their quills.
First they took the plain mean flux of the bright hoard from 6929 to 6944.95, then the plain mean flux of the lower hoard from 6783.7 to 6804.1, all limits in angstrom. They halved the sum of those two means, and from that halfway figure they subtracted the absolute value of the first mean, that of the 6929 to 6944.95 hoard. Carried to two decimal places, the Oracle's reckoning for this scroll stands 0.17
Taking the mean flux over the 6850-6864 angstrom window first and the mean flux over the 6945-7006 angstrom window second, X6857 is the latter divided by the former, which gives 0.99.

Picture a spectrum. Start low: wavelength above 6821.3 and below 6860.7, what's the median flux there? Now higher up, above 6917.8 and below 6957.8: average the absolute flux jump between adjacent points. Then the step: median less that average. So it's 5.96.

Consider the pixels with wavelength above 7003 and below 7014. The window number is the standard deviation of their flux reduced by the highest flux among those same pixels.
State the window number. -7.3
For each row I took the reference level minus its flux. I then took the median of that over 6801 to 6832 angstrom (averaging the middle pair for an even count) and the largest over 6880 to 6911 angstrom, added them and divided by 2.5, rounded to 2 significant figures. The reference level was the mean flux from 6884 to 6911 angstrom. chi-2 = 0.57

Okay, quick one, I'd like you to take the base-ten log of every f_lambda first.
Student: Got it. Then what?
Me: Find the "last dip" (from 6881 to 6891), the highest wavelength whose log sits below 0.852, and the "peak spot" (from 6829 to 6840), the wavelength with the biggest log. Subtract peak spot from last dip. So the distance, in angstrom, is 50.6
